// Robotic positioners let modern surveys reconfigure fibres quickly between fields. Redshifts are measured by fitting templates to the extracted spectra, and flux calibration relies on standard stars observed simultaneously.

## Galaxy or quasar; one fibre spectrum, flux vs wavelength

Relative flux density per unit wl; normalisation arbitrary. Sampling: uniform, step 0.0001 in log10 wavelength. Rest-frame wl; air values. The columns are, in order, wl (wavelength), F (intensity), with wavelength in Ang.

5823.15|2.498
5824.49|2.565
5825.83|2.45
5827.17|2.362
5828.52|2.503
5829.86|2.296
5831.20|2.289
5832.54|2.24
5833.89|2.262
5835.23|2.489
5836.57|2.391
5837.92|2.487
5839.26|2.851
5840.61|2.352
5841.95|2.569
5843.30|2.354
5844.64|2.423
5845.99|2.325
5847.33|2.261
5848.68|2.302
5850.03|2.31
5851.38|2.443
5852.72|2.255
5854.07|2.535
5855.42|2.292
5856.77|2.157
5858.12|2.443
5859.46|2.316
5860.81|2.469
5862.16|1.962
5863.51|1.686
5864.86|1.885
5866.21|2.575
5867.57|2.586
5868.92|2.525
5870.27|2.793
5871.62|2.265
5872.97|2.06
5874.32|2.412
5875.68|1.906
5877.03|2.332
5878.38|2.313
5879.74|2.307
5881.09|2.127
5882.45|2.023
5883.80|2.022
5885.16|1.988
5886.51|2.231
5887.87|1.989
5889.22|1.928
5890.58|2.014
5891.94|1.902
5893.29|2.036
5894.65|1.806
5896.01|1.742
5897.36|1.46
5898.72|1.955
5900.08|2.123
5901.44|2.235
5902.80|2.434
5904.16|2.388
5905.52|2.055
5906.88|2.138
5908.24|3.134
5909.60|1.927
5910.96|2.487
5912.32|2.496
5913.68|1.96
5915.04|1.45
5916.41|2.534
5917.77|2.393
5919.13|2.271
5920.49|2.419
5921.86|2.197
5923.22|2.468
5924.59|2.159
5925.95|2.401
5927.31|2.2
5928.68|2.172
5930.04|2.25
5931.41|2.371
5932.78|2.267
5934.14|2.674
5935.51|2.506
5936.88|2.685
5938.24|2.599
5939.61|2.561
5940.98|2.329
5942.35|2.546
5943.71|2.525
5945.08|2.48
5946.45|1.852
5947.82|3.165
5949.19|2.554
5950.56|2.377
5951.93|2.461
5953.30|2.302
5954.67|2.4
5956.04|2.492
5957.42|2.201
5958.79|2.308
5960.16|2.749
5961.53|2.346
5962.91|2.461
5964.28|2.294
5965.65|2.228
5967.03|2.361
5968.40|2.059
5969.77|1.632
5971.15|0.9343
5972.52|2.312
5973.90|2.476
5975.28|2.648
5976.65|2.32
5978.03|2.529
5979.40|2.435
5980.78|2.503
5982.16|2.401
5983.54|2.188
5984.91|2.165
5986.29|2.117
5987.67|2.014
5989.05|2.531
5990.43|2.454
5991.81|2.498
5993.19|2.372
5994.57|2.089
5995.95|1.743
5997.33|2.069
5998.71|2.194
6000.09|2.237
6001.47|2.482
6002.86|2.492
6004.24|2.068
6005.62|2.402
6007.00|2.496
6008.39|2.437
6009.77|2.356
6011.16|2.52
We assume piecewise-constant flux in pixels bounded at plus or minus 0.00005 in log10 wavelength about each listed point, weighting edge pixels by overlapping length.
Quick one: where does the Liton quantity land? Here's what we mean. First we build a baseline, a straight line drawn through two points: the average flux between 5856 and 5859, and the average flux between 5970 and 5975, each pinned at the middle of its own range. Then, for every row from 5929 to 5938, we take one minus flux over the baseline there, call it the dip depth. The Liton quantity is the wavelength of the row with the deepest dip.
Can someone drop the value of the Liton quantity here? 5930.04 Ang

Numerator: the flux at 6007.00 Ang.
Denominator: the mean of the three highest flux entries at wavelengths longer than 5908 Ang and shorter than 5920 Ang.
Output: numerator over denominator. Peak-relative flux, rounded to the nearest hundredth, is 0.92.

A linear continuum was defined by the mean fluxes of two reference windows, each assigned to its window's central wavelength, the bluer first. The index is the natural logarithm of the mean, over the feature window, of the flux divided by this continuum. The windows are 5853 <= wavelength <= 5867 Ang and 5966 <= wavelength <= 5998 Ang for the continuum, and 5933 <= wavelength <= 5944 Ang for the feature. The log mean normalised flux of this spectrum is 0.14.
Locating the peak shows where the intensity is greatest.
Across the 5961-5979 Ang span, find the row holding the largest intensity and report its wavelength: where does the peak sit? 5975.28 Ang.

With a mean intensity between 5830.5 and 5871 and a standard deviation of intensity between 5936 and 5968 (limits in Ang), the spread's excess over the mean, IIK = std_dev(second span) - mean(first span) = -2.12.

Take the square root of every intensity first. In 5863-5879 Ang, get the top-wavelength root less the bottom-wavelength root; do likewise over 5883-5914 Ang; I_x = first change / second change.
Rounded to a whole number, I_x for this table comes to -10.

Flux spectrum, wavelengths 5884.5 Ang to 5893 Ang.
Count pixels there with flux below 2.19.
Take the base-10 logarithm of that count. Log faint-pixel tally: 0.70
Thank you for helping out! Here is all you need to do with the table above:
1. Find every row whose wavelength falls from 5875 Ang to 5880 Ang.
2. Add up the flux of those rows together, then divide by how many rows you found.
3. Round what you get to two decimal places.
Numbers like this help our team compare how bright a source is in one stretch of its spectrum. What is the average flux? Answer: 2.21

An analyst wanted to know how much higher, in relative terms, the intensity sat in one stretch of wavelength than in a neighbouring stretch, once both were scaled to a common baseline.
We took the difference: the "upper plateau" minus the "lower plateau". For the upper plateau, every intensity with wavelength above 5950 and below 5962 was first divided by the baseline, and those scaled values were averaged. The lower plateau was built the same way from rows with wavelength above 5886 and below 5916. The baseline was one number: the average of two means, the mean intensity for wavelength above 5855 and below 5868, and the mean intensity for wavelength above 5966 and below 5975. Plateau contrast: 0.15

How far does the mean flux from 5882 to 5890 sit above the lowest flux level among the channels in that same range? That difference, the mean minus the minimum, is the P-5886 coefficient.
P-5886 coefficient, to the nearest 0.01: 0.10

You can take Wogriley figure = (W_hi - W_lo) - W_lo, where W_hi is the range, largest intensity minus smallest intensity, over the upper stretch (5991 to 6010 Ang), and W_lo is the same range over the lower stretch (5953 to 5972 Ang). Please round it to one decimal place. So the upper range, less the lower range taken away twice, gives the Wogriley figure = -2.9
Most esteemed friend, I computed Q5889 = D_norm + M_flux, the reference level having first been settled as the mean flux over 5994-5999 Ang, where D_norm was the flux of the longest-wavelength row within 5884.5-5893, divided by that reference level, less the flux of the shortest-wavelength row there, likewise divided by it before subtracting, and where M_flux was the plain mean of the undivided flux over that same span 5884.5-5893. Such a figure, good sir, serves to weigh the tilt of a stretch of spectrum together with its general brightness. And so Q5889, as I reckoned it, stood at 1.97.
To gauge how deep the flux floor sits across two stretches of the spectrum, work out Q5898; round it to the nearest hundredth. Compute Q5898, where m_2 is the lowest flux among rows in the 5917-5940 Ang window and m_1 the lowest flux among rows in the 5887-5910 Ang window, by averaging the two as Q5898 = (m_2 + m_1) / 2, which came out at 1.81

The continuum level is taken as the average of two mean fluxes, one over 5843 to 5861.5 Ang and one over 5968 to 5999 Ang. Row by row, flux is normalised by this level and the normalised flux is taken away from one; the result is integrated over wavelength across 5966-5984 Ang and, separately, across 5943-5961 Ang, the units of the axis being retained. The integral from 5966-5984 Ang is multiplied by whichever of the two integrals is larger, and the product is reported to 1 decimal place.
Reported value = 0.2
